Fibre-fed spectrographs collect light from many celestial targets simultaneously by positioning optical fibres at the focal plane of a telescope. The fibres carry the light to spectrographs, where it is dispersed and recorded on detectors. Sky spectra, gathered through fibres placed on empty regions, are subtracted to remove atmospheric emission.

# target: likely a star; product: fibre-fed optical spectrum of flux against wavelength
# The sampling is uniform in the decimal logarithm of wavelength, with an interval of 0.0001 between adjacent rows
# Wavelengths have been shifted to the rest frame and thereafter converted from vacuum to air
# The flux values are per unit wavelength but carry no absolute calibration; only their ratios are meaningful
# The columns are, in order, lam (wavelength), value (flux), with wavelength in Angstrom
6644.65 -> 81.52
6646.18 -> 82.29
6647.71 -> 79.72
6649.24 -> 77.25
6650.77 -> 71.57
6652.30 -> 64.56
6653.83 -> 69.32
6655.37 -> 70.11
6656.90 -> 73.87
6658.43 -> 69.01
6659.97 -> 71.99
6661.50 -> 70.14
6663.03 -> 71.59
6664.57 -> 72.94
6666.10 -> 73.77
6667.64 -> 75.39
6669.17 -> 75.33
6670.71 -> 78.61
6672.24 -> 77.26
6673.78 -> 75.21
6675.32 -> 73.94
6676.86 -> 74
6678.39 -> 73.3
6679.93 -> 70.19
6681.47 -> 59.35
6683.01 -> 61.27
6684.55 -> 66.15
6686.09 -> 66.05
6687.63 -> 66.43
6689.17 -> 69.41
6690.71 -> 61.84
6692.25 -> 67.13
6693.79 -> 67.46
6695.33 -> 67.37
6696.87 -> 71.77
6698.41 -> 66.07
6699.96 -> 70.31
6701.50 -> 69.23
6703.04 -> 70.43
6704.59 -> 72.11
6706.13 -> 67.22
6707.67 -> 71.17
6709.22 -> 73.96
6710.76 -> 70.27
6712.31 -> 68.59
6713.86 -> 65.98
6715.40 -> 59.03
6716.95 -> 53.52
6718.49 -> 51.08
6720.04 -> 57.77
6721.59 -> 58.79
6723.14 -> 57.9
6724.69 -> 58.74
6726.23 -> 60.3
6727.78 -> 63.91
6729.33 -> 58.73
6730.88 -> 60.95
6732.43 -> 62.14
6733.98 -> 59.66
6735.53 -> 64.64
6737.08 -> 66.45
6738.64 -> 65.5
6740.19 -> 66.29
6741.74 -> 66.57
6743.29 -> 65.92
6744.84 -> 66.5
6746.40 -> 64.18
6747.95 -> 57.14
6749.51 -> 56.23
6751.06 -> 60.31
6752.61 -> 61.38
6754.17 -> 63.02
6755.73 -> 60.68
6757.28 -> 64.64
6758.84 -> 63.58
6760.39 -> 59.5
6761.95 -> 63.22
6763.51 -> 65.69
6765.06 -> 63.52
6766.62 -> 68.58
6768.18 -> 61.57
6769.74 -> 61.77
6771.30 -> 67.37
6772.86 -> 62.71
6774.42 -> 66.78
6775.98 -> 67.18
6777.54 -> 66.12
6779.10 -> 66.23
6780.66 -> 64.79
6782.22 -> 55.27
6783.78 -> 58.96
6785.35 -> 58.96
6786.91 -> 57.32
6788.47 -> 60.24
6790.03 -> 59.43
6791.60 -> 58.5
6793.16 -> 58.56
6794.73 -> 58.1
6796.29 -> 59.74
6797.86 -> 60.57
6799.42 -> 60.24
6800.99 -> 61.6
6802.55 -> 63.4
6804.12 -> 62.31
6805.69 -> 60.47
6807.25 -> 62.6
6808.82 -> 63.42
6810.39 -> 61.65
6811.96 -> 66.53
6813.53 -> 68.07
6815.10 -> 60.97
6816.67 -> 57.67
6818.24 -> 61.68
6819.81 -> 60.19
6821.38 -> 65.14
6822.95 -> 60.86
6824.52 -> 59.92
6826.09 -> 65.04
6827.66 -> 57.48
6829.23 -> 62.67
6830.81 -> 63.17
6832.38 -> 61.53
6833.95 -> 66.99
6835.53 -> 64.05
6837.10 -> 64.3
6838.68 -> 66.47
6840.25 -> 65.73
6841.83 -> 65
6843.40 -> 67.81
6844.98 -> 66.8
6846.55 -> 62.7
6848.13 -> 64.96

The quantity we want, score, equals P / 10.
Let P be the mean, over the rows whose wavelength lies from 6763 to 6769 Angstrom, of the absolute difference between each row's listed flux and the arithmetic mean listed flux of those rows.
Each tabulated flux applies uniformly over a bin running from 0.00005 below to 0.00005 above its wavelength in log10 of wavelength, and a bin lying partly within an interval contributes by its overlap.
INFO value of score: 0.23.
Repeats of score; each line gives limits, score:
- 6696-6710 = 0.18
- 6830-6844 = 0.16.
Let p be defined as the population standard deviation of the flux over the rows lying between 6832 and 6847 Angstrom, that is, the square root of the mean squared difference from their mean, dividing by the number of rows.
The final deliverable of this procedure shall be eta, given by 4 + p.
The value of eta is 5.9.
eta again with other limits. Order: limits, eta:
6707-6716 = 8.8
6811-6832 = 7.1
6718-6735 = 7.1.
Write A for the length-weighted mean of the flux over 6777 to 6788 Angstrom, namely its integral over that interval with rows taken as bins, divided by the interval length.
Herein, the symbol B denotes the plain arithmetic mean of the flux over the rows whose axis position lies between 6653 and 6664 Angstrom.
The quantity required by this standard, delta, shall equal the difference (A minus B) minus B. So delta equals -81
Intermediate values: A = 61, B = 70.9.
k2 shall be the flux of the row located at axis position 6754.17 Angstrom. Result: 63.02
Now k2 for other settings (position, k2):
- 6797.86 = 60.57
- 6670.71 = 78.61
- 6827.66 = 57.48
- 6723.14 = 57.9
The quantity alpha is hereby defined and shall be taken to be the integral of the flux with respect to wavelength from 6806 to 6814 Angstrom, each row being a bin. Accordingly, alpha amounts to 513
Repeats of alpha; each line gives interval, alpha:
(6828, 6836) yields 506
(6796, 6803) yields 428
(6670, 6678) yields 606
